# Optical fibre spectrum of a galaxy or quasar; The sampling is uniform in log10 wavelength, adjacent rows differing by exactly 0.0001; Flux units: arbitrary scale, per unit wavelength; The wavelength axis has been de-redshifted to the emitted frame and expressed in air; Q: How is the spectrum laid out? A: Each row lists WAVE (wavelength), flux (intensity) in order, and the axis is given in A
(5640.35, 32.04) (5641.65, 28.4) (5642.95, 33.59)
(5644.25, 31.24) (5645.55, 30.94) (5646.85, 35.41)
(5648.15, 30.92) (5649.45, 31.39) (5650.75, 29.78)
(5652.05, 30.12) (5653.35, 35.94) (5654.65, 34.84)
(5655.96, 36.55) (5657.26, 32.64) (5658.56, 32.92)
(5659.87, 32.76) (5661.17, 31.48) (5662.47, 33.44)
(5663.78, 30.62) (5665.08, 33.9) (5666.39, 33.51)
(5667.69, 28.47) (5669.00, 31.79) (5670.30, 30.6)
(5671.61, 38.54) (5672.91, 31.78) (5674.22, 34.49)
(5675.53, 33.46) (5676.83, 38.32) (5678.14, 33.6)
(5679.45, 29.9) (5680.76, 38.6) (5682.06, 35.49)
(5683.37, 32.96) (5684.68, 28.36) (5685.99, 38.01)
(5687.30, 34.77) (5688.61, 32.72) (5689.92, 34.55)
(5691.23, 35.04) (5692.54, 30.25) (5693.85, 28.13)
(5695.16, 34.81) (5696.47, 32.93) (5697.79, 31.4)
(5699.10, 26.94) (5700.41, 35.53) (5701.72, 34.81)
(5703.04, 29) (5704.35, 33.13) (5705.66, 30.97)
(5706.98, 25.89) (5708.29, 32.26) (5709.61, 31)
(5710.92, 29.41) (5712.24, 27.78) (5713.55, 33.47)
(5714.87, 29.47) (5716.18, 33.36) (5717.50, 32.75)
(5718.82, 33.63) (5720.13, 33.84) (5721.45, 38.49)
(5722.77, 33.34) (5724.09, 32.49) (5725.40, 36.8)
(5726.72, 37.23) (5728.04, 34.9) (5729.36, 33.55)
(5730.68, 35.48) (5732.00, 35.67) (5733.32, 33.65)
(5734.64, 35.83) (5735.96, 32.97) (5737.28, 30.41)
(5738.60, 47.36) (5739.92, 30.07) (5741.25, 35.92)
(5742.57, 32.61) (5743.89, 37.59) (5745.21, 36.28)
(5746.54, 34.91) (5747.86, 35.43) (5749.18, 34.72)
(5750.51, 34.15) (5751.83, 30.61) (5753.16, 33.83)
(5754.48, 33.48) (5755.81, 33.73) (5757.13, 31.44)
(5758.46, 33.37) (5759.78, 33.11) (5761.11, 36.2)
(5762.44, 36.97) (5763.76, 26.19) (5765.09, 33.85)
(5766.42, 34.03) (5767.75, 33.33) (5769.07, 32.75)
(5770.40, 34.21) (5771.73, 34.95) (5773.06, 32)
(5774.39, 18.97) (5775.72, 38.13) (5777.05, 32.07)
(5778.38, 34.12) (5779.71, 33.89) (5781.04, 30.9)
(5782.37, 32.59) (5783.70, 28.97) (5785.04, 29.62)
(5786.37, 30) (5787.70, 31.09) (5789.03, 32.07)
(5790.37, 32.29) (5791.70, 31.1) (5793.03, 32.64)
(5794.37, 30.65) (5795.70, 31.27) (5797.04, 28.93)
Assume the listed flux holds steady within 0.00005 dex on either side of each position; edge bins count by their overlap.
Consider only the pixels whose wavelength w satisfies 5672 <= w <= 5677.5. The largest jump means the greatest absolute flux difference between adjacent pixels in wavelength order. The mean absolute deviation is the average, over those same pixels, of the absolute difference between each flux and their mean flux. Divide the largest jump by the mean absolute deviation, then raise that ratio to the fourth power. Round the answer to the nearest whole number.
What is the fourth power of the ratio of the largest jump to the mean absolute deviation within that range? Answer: 42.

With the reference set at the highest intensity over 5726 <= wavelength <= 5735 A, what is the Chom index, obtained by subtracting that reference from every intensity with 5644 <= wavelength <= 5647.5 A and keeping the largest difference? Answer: -1.8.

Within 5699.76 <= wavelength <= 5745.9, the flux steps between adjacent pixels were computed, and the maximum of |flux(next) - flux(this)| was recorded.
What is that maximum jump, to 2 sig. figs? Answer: 17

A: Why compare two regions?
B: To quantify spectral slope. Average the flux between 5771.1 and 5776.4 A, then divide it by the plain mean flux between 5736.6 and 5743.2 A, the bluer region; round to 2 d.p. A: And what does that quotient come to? 0.88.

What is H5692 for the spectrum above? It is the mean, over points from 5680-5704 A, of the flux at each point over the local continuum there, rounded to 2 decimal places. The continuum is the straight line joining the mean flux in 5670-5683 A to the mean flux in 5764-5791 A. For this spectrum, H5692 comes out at 0.97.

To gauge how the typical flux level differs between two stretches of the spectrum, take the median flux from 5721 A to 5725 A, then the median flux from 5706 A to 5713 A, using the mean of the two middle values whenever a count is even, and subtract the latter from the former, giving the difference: 3.9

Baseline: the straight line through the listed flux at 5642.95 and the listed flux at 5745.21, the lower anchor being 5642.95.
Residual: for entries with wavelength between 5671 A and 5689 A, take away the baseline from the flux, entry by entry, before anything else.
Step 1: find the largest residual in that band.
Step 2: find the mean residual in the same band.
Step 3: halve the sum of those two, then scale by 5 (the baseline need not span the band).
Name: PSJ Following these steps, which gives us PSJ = 10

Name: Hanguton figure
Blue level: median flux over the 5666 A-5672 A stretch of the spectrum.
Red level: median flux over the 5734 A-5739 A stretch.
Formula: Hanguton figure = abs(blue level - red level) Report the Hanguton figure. 2.6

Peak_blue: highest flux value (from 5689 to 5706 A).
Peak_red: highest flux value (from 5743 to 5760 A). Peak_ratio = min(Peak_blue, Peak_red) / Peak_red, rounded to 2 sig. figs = 0.95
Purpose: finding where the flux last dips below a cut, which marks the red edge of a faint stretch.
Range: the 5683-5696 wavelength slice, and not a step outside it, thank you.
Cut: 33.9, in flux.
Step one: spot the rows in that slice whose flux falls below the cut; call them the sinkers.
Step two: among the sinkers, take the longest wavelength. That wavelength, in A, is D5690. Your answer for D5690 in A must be 5693.85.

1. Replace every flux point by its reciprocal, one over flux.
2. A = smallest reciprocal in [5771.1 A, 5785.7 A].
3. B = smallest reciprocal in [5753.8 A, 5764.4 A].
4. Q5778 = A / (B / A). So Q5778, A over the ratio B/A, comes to 0.025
